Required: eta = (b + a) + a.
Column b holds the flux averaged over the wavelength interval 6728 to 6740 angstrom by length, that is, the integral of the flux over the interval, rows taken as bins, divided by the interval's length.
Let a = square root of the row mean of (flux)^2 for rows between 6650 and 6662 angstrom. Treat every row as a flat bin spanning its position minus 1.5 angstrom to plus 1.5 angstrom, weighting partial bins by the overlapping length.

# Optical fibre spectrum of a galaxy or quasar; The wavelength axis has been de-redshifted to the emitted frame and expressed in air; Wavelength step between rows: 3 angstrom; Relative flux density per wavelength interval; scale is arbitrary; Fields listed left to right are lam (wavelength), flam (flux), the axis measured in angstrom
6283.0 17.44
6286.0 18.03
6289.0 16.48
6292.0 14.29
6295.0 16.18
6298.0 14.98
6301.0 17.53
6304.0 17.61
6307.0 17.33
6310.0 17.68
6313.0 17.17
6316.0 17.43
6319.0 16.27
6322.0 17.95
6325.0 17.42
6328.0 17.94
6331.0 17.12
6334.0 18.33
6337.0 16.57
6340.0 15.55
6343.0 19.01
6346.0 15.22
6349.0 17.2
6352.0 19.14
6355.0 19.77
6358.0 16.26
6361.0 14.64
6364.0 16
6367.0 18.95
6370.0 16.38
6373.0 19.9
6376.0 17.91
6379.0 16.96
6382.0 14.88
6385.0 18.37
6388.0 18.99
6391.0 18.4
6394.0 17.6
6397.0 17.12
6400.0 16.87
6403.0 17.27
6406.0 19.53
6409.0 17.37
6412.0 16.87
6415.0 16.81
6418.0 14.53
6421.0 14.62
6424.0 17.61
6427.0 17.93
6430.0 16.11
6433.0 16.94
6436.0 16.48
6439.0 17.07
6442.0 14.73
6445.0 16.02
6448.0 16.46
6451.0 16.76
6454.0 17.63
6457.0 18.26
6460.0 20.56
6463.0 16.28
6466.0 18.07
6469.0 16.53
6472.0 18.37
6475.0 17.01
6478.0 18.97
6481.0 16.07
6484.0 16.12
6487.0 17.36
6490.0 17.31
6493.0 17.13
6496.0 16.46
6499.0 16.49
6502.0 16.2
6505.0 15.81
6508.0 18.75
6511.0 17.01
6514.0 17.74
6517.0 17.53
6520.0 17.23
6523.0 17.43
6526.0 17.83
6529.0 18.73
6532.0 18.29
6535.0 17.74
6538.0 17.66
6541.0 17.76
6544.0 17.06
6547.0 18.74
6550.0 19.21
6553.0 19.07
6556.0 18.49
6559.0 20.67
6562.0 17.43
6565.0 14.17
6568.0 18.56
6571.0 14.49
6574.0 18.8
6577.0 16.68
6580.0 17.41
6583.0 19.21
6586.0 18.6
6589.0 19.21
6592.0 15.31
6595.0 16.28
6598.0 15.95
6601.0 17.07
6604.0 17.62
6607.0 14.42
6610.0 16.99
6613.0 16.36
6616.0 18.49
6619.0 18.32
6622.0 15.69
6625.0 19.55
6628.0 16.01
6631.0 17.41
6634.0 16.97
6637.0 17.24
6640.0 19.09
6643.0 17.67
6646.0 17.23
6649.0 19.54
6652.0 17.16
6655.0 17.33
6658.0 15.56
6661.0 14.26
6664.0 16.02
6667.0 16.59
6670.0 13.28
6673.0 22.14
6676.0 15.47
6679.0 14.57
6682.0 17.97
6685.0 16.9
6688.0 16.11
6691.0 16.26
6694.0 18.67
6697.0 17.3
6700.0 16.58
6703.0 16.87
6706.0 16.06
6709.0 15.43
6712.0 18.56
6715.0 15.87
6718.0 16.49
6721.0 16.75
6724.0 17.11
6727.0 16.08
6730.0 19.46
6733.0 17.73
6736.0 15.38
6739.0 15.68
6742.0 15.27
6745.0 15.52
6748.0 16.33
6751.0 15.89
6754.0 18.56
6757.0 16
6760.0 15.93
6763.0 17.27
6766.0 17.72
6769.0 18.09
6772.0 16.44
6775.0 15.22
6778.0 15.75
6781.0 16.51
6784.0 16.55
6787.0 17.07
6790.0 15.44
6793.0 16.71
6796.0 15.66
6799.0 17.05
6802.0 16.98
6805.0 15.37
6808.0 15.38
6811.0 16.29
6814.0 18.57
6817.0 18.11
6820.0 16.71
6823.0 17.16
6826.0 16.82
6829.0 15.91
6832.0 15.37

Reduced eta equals 49.3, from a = 16.1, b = 17.1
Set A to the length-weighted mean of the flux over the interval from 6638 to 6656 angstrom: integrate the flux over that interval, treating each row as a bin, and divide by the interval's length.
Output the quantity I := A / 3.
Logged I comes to 6.00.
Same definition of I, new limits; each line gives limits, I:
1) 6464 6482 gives 5.84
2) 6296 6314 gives 5.67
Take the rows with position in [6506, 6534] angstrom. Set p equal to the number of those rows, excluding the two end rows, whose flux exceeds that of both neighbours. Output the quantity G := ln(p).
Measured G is 0.69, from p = 2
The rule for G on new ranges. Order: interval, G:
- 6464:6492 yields 1.10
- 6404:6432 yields 0.00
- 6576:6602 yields 1.10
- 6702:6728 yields 0.69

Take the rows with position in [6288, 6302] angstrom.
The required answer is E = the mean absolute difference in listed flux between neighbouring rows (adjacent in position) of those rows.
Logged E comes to 2.0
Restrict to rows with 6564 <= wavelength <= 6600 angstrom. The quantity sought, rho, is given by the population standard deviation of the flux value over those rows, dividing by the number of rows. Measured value 1.76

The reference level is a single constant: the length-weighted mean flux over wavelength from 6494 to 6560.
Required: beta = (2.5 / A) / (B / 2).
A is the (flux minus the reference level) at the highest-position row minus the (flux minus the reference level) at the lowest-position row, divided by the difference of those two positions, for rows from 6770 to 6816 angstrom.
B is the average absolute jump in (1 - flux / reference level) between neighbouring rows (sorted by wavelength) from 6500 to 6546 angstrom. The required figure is 2536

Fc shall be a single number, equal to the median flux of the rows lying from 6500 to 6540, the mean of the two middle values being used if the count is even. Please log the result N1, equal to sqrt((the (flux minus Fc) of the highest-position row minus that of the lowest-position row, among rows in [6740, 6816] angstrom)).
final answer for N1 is 1.8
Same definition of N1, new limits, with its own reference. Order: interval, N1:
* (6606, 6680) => 0.4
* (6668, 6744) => 1.4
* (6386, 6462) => 1.3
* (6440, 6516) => 1.7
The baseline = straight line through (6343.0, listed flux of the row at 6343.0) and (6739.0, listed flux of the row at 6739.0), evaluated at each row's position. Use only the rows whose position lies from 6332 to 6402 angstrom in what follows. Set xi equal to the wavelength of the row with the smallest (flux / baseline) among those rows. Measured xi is 6361.0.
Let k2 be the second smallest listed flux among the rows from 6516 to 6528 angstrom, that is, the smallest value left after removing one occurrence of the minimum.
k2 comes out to 17.43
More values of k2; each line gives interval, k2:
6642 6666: 15.56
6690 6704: 16.58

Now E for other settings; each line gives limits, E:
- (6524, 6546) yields 0.5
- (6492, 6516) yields 1.0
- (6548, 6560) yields 1.0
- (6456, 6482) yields 2.2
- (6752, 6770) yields 1.0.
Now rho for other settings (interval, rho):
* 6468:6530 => 0.90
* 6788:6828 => 0.97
